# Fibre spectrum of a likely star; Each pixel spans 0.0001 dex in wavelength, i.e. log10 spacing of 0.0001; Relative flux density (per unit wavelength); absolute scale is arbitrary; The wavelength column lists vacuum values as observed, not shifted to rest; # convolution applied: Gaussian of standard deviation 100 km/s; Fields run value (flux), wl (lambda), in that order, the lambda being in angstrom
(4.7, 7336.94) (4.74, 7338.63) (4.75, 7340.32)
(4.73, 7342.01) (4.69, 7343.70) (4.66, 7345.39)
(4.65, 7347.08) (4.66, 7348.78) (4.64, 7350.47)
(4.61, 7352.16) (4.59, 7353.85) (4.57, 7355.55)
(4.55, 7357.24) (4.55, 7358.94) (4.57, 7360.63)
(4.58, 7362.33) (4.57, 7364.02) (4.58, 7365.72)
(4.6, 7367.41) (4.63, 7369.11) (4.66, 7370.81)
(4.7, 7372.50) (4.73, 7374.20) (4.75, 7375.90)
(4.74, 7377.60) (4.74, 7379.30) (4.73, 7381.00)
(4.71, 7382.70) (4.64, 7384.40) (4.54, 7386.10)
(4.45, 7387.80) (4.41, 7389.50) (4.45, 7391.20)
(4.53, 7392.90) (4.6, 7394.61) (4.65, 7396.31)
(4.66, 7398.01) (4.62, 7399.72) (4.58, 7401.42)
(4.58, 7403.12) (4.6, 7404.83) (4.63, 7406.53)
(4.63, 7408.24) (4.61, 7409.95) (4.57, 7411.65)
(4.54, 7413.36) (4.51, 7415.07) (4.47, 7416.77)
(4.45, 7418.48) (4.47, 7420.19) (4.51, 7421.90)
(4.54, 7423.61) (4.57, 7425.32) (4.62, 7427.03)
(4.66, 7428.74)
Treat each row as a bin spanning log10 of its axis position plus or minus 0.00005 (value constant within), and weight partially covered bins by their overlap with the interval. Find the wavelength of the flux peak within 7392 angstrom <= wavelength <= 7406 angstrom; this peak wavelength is 7398.01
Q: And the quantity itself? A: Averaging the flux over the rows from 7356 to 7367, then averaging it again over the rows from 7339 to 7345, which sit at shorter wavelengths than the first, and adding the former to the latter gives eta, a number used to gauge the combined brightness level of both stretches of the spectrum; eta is 9.29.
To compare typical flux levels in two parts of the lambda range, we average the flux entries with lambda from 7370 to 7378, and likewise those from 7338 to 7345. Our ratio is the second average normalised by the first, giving 1.002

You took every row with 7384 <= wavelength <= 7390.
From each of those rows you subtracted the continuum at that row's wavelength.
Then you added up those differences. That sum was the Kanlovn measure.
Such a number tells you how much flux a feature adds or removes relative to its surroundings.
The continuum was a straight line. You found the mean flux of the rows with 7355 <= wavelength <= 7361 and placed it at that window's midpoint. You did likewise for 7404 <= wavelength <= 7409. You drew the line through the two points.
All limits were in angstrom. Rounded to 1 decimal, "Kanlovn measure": -0.3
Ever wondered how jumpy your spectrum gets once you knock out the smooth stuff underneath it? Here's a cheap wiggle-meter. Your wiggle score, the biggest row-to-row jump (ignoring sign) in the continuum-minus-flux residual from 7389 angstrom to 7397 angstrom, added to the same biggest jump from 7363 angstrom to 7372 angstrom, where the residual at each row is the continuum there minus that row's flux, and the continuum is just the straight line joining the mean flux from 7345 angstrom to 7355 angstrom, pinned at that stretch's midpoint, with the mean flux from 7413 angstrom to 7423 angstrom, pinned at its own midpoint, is 0.12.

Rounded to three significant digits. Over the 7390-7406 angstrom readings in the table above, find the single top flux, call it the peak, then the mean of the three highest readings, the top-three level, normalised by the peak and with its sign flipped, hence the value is -0.996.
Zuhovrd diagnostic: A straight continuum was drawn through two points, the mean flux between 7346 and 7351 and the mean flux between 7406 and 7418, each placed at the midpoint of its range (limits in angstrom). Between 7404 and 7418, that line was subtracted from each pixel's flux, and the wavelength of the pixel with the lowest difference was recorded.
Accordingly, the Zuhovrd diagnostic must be 7416.77 angstrom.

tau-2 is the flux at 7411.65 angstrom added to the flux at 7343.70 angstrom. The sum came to 9.26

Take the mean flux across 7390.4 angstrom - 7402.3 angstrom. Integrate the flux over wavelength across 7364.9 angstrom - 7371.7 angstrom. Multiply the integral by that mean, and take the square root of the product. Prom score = 12.0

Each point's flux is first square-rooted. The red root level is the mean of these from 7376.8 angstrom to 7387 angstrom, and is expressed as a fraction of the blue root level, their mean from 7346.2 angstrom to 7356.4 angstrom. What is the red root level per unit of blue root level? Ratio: 1.01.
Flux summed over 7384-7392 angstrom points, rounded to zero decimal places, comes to 22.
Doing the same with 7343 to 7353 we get 28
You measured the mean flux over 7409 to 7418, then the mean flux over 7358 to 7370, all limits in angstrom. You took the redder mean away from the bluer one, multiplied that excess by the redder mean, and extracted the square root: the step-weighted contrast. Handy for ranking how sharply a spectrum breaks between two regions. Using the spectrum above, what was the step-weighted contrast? 0.4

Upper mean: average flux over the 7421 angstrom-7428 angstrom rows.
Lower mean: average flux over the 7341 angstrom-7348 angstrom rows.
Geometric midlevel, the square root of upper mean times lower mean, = 4.62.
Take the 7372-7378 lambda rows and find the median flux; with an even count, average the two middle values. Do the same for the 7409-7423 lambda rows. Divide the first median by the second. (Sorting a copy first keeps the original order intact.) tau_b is 1.05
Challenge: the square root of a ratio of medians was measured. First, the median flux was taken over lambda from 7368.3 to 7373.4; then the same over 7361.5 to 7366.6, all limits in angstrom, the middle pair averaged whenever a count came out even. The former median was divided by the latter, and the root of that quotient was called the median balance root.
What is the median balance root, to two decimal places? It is 1.01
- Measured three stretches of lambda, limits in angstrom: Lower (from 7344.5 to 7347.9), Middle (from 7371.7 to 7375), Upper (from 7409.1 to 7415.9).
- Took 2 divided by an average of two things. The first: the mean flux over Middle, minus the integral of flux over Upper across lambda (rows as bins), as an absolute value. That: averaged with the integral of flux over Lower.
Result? 0.095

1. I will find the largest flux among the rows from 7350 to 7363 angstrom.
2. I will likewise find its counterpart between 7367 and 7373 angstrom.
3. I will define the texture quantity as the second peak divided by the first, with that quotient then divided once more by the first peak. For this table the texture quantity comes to 0.218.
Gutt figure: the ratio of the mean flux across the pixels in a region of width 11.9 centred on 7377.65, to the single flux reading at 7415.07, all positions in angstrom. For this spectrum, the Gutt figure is 1.05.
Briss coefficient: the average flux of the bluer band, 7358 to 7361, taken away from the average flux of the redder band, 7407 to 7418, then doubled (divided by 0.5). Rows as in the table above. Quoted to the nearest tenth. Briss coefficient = 0.0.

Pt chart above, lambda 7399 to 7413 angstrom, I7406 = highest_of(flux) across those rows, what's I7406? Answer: 4.63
